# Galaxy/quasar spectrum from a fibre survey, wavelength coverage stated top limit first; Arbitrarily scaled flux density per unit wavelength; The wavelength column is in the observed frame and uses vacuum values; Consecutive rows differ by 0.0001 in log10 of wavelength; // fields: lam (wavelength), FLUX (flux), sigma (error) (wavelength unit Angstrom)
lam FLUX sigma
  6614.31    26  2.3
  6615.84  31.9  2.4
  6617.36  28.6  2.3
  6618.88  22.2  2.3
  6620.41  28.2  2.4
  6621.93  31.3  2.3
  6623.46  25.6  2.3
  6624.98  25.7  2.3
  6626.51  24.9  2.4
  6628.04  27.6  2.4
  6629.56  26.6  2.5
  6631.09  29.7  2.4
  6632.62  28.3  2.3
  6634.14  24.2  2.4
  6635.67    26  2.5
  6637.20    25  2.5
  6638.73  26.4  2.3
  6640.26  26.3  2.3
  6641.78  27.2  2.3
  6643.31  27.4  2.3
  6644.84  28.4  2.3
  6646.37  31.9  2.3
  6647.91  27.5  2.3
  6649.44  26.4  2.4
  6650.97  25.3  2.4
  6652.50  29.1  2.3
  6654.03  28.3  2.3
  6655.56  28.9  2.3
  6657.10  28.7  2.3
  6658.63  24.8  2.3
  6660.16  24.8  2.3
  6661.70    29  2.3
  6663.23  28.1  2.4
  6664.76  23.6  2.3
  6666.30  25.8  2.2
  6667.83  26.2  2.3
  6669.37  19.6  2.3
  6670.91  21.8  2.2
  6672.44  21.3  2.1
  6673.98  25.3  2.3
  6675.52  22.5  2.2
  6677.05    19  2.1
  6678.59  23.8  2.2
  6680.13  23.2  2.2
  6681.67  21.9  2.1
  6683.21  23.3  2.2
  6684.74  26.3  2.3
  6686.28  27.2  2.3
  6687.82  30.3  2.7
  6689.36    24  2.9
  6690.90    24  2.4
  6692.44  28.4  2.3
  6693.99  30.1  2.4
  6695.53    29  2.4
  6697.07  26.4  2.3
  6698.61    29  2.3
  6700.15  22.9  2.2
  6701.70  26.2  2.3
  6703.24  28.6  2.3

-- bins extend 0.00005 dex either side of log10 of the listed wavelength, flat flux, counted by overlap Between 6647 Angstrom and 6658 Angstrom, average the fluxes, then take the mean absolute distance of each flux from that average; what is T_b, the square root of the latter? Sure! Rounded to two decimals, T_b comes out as 1.07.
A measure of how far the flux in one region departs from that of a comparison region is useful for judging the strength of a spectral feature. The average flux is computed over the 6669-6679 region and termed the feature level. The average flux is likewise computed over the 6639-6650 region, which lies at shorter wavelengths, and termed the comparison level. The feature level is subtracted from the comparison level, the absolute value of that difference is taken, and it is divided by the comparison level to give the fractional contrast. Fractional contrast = 0.21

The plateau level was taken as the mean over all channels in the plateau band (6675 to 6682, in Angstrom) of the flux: 22.1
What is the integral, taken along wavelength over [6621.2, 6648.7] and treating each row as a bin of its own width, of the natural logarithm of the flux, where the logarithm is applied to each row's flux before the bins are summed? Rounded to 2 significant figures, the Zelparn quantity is 91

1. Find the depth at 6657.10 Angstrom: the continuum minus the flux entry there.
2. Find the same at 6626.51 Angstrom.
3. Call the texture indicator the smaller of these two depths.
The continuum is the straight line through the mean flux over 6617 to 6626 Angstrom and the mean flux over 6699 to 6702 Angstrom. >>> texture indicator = -2.8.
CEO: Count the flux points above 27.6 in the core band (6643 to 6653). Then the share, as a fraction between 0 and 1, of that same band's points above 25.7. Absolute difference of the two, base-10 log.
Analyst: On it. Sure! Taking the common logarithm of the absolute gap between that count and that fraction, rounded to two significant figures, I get 0.33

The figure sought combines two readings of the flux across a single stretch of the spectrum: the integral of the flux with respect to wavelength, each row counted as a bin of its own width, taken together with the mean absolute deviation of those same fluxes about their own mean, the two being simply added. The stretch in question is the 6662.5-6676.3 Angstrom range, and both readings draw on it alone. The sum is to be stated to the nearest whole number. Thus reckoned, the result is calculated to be 331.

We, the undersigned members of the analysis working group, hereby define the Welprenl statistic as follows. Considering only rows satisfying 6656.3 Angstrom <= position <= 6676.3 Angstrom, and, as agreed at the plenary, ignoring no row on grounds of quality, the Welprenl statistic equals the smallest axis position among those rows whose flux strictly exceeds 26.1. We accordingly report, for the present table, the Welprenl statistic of 6657.10 Angstrom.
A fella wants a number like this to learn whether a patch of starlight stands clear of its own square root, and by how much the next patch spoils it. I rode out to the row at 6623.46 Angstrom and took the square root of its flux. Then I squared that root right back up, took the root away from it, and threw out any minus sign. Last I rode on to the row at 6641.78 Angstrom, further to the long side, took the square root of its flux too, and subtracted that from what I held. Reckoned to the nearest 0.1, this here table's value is 15.3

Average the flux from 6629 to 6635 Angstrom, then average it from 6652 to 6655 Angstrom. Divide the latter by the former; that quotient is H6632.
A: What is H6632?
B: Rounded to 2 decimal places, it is 1.06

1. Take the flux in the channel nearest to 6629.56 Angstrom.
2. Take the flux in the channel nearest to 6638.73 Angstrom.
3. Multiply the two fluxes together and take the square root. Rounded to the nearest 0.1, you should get 26.5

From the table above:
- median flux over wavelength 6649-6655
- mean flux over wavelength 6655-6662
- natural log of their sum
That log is 4.00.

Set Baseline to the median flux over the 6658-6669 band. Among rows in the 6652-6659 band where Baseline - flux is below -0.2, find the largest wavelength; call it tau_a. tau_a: 6657.10 Angstrom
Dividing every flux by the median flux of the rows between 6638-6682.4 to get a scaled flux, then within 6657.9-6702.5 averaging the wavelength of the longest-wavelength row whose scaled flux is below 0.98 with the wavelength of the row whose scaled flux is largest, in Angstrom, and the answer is 6694.0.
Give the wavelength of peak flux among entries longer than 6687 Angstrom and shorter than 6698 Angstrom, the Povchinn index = 6687.82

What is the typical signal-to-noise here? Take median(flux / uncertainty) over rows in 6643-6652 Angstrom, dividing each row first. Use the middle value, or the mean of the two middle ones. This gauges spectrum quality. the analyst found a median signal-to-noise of 11.9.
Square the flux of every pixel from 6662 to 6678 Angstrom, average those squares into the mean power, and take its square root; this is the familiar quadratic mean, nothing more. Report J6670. 23.5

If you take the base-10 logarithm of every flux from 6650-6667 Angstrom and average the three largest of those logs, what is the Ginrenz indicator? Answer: 1.46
